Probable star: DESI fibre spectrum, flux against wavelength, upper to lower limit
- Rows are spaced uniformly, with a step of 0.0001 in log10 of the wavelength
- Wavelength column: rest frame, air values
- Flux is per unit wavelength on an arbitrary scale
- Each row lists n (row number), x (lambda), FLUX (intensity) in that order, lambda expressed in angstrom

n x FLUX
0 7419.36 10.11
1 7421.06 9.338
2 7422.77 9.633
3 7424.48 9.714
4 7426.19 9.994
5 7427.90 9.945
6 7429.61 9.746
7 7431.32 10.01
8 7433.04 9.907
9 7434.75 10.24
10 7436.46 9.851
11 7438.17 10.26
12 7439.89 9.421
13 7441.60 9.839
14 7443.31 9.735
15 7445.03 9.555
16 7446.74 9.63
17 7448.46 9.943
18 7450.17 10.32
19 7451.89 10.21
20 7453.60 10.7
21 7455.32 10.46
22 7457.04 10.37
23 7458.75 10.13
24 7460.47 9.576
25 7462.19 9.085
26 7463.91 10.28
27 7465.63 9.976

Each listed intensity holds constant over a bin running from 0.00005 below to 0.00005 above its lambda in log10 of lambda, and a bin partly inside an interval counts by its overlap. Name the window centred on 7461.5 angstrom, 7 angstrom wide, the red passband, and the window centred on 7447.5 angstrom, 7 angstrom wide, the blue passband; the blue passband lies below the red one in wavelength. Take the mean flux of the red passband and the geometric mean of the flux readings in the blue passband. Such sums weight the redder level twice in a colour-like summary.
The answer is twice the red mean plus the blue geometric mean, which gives 29.4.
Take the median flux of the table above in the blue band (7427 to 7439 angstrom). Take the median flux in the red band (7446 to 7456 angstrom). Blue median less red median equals -0.32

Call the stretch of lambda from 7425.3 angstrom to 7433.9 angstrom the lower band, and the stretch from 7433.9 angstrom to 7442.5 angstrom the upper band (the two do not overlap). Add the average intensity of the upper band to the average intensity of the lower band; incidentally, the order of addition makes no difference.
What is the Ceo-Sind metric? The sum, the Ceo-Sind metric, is 19.8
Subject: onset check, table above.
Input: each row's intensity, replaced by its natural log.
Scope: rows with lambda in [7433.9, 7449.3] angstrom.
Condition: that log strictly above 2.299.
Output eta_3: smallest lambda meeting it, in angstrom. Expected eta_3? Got 7434.75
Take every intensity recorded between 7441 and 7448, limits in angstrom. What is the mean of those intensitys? 9.7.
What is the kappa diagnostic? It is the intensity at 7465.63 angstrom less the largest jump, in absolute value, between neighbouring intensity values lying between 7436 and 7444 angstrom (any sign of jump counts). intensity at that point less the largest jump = 9.14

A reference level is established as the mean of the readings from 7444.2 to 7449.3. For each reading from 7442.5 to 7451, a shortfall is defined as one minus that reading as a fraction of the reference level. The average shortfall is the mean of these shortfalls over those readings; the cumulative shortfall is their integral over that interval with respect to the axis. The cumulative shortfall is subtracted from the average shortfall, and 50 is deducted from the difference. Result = -49.9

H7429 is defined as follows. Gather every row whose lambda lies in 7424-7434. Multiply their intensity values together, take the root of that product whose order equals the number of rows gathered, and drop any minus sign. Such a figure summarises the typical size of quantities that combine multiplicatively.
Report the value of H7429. 9.9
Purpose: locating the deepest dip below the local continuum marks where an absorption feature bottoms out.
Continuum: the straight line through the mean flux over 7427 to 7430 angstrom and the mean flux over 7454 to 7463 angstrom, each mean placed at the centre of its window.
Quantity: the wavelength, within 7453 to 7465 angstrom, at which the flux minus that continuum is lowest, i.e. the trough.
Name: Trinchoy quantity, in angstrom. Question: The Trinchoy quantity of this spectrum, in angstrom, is 7462.19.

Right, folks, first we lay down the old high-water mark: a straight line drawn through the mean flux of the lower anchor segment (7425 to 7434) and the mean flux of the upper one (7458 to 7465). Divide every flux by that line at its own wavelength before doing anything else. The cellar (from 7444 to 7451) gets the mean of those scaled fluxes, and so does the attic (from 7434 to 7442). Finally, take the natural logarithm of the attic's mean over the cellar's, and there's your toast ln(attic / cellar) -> 0.00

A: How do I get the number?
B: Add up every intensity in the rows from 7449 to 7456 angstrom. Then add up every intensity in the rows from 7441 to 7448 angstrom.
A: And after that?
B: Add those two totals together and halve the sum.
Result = 40.2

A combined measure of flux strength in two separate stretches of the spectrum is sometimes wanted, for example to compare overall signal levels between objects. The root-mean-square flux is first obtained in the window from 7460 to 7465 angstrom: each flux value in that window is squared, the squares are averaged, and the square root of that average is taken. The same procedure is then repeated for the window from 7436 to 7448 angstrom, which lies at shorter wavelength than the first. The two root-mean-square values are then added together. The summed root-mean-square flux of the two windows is 19.4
